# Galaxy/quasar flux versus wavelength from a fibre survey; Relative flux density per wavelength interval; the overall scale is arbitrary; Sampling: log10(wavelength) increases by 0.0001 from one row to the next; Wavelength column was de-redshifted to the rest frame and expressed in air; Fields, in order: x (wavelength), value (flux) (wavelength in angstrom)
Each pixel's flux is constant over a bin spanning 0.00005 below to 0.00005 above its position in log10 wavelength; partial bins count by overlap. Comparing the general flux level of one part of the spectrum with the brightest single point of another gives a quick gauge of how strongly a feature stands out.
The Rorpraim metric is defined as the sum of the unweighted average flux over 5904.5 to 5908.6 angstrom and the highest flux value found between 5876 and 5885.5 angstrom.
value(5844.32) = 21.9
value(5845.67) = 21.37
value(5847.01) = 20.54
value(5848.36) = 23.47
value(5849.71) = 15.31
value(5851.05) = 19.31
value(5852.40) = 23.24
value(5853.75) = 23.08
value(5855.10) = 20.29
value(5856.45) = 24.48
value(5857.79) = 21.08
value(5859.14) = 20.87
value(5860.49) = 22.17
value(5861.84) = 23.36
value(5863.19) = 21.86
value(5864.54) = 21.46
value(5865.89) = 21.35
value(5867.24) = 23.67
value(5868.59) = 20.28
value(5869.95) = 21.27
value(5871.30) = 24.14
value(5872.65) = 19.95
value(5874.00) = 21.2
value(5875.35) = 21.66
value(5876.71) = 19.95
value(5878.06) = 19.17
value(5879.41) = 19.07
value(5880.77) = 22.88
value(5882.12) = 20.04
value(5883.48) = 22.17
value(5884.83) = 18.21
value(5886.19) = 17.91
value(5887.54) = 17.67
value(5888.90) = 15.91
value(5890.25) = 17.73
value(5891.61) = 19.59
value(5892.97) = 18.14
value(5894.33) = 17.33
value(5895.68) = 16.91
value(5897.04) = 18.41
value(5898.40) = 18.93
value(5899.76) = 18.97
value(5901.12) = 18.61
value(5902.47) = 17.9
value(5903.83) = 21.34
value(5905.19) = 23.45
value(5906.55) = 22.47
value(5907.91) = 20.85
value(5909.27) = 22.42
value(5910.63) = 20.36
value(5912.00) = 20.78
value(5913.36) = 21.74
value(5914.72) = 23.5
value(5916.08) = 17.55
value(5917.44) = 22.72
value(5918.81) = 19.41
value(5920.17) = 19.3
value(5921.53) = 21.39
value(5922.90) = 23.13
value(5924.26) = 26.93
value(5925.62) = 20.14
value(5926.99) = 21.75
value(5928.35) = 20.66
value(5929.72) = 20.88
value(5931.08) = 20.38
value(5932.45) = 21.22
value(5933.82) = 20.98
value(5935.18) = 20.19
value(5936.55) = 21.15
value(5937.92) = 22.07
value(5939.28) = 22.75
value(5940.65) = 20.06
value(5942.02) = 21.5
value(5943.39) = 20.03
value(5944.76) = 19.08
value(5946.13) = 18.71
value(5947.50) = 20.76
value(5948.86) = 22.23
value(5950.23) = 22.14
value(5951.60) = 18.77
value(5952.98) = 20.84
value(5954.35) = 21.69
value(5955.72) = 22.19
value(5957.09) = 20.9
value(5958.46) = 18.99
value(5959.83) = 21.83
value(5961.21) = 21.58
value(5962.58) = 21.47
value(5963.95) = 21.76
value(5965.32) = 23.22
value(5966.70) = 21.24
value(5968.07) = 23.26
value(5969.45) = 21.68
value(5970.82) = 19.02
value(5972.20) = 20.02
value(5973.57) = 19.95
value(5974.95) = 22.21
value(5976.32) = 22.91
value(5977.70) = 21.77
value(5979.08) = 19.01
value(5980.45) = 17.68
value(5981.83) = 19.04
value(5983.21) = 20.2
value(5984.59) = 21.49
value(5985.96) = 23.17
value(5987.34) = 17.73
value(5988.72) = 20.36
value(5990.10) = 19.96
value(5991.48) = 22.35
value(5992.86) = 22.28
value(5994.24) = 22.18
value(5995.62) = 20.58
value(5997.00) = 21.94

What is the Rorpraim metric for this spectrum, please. 45.1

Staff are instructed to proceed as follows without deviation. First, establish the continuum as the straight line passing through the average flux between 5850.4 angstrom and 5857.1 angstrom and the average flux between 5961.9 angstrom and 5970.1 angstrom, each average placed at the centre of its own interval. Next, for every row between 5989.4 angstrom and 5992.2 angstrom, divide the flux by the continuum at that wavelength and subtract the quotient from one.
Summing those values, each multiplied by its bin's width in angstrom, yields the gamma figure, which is 0.12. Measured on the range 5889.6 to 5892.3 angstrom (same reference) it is 0.42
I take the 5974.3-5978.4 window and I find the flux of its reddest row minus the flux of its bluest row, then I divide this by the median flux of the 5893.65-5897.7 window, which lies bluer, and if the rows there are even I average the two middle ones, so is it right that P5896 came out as -0.03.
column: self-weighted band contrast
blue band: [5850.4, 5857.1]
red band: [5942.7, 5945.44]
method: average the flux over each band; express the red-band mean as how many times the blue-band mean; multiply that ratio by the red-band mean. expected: 17.3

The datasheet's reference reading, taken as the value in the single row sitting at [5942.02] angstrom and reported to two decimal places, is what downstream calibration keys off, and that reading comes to 21.50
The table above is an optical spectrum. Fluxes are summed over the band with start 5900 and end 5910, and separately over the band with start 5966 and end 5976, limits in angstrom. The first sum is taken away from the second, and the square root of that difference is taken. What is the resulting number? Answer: 1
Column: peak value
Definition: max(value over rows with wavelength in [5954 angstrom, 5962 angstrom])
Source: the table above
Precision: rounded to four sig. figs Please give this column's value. 22.19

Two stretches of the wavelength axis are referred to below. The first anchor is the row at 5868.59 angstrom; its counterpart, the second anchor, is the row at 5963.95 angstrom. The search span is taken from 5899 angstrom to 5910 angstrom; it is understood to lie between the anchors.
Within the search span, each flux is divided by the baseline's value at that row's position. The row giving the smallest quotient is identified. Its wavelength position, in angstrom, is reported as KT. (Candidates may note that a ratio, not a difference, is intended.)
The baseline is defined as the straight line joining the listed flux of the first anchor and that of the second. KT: 5902.47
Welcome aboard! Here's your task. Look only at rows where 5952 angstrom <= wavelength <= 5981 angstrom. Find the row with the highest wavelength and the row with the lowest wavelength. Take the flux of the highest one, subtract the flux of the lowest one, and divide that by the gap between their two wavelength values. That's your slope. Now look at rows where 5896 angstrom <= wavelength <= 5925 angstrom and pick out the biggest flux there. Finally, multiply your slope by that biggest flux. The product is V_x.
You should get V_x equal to -3.1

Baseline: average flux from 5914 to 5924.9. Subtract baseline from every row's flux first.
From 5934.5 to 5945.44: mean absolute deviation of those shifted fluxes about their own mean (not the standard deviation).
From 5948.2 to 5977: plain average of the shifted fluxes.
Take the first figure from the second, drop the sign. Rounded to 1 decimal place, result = 1.4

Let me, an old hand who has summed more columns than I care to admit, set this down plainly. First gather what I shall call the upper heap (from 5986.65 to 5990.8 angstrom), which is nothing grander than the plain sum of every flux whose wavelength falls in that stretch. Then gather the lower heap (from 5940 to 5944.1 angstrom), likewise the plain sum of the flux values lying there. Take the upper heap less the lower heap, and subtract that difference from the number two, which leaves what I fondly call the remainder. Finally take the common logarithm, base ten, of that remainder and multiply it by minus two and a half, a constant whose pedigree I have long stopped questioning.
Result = -1.9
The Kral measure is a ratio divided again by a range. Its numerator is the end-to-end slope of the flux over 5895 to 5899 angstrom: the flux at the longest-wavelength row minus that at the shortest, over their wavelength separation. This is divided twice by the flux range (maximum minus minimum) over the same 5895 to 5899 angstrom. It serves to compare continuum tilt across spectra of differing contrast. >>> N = 0.18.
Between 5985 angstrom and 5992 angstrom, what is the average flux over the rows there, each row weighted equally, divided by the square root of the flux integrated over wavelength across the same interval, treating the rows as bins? 1.7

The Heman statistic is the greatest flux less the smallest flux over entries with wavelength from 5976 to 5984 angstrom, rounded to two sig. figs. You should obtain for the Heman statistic 5.2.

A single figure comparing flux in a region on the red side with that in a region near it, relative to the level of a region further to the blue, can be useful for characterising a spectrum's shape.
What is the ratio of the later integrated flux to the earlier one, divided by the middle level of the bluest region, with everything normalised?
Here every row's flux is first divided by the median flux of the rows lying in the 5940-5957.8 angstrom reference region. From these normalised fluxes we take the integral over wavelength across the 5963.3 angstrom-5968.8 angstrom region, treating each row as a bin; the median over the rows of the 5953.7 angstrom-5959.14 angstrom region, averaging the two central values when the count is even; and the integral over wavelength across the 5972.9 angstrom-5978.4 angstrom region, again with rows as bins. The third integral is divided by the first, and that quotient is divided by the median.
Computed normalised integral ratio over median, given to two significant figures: 0.95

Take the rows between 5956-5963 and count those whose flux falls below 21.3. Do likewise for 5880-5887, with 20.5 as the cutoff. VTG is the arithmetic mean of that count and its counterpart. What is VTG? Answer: 2.5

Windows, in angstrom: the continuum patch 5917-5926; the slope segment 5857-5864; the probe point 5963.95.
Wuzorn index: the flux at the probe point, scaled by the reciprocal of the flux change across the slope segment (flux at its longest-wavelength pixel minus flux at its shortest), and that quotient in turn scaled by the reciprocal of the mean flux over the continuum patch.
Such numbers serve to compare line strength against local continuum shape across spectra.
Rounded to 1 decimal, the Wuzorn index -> 1.3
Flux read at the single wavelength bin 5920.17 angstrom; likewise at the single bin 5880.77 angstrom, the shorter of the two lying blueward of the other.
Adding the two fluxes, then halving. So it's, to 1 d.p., 21.1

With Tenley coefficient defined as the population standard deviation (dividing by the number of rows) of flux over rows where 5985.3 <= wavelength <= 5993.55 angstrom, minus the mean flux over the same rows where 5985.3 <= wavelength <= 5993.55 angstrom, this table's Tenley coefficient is -19.1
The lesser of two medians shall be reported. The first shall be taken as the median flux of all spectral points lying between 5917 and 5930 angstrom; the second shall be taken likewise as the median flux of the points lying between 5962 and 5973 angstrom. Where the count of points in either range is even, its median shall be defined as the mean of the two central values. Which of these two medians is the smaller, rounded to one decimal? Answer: 21.1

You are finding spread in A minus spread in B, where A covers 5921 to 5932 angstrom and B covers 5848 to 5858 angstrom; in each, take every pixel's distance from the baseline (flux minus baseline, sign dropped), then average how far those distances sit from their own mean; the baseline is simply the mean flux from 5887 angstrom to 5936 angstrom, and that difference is 0.12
